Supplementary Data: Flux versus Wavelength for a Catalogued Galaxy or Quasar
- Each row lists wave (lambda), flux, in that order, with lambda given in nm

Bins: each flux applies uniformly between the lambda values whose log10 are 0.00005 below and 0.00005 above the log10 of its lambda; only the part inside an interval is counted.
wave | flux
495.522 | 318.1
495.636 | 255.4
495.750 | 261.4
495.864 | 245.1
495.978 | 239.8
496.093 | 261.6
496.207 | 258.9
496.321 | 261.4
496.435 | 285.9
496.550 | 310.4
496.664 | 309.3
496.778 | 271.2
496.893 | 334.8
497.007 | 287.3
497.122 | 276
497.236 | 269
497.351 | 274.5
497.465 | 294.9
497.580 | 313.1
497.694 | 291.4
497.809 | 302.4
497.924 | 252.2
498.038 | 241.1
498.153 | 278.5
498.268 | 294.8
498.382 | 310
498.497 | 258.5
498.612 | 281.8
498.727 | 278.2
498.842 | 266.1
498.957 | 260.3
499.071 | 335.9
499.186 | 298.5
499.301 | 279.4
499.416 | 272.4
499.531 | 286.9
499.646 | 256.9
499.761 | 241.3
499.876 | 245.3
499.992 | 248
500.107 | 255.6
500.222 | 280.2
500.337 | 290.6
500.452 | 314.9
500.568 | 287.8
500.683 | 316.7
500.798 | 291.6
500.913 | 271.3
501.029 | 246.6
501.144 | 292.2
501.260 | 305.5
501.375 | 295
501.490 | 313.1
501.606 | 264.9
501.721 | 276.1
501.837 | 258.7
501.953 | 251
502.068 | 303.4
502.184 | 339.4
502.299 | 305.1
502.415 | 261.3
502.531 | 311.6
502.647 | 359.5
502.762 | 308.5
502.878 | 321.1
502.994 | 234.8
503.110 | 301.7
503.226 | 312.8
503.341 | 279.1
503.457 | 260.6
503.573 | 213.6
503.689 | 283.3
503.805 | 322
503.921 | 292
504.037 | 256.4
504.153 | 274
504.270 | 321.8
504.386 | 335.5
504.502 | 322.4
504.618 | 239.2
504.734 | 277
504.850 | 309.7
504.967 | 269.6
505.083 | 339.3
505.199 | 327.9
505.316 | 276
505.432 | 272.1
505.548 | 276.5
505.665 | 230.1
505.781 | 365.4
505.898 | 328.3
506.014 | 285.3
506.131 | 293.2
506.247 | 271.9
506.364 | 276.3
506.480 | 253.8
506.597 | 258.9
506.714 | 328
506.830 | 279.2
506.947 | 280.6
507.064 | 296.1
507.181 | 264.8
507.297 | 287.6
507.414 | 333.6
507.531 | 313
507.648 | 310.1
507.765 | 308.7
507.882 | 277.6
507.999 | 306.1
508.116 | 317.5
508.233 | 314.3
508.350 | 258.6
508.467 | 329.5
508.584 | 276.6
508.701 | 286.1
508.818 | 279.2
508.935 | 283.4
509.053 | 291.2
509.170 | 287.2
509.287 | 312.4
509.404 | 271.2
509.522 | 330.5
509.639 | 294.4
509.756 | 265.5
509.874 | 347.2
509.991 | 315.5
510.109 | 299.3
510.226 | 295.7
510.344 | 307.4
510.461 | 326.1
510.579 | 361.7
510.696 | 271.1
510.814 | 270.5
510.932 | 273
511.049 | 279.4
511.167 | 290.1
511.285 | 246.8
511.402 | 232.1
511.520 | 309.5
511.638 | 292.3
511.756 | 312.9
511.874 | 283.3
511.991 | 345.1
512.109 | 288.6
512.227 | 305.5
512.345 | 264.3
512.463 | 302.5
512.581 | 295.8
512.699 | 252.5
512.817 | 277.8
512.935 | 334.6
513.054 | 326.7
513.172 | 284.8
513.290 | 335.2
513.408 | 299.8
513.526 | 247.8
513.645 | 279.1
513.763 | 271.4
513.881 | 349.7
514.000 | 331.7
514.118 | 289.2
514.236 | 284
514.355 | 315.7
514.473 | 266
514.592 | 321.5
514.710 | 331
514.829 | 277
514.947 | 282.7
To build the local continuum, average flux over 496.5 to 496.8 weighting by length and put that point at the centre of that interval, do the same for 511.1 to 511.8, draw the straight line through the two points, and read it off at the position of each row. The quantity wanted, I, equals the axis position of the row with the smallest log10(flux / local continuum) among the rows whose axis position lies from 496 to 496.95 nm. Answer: 496.207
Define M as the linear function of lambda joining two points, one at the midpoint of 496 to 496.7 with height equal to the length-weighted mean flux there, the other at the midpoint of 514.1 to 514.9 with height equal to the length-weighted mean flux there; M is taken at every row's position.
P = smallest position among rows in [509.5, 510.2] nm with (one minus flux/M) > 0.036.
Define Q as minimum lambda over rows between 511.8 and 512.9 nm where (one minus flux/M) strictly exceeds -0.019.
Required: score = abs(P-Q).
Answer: 2.12 nm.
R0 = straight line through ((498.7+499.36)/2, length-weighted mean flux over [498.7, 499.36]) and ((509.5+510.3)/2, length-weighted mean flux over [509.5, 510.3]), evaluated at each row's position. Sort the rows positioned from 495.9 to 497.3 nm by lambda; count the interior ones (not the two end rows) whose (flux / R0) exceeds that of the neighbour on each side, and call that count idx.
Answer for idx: 3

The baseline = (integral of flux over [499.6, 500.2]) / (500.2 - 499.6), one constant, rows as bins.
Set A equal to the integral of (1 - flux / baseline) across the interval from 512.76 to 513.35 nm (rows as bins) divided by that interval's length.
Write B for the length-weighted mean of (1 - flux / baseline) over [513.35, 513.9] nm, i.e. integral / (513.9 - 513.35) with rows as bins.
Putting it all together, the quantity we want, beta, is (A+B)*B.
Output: 0.052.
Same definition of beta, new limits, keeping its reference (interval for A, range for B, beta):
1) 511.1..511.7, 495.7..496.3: 0.001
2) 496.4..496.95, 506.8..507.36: 0.041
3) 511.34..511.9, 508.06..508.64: 0.064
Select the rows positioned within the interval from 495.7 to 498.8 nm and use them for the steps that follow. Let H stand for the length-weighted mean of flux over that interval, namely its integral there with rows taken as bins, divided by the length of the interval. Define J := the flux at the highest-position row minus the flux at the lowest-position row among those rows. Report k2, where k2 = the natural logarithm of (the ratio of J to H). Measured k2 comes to -2.81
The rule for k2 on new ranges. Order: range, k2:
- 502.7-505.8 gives -1.62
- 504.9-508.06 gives -2.08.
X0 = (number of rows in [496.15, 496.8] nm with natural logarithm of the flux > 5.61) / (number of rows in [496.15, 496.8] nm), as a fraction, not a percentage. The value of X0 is 0.50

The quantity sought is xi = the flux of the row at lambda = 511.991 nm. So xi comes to 345.1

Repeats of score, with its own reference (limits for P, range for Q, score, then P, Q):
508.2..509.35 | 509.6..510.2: 1.29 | 508.350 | 509.639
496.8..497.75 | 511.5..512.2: 14.40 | 497.236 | 511.638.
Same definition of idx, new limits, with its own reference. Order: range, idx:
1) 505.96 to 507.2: 4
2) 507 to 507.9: 1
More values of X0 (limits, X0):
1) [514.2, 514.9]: 0.83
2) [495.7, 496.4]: 0.00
